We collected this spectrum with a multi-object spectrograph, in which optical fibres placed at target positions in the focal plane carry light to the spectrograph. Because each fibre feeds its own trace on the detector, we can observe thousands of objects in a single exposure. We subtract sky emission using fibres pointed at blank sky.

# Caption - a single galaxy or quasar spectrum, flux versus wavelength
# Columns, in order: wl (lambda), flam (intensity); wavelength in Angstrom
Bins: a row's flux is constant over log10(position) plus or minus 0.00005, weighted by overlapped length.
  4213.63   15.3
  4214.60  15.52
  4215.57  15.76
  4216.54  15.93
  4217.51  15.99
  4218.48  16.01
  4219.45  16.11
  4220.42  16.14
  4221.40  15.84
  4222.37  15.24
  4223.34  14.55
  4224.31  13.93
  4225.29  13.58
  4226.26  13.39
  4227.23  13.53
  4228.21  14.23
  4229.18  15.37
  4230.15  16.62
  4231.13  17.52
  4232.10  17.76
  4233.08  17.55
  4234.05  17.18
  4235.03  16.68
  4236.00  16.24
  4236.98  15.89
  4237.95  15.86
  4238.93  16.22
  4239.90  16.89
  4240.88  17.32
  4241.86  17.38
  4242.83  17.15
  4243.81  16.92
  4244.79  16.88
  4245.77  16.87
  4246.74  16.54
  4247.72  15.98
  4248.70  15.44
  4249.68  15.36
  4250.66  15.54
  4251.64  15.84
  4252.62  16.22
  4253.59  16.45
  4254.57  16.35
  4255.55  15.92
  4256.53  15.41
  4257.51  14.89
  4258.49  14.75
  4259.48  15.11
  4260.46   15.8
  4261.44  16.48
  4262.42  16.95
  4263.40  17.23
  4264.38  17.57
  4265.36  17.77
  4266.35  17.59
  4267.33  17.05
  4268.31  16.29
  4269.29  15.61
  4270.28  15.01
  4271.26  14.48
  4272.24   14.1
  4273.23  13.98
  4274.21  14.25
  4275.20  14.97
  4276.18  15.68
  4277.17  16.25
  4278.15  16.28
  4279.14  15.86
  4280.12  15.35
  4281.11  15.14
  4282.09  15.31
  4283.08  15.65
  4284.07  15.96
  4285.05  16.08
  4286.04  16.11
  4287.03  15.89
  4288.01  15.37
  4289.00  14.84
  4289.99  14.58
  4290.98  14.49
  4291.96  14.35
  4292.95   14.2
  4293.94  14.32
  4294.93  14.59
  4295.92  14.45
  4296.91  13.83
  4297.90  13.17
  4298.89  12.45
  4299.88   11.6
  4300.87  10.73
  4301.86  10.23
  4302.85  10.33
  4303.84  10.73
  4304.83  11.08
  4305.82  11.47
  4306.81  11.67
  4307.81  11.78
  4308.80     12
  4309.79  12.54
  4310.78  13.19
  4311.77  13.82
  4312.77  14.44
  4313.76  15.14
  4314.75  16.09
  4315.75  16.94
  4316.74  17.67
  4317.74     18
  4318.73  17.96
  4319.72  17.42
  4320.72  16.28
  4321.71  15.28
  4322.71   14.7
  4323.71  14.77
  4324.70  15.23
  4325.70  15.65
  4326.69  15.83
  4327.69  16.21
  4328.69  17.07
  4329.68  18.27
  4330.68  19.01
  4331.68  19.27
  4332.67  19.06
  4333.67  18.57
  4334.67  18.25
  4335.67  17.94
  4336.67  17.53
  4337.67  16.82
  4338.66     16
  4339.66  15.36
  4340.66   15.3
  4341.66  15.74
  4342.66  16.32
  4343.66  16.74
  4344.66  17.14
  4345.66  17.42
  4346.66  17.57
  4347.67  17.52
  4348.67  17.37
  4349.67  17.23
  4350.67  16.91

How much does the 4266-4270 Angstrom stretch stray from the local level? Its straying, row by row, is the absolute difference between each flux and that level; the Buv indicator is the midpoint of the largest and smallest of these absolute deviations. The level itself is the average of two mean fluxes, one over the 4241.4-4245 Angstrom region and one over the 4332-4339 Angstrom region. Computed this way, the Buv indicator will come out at 1.0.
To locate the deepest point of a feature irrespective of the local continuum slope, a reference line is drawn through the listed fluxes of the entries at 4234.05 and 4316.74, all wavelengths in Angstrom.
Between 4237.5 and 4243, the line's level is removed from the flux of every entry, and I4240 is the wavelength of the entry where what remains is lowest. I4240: 4237.95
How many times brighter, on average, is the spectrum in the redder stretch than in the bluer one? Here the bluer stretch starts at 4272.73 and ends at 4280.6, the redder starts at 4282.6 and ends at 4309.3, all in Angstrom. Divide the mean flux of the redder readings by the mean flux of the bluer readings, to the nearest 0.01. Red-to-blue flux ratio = 0.87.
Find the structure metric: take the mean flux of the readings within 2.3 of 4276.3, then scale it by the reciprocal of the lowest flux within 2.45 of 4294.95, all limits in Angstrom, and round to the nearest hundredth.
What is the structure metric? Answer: 1.12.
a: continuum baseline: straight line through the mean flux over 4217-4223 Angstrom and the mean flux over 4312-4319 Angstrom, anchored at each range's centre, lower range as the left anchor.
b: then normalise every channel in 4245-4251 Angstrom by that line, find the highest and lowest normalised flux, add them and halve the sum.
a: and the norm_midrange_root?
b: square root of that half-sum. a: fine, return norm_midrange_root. 1.00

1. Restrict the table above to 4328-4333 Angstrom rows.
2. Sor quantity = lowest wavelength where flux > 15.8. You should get 4328.69 Angstrom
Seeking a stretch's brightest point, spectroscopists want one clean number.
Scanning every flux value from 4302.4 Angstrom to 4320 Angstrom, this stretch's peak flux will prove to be 18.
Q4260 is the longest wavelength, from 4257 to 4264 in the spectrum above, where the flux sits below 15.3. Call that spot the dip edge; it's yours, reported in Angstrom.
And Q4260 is 4259.48 Angstrom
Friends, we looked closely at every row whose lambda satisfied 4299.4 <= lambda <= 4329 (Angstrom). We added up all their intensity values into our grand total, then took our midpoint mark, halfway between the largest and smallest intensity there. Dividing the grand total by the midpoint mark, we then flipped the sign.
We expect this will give -30.2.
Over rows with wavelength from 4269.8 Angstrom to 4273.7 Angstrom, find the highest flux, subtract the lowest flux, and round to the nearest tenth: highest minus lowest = 1.0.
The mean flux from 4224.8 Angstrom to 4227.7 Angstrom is 13.5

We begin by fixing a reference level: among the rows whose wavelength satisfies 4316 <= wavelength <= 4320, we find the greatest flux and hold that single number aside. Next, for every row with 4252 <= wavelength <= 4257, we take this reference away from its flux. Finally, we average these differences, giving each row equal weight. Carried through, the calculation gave -1.9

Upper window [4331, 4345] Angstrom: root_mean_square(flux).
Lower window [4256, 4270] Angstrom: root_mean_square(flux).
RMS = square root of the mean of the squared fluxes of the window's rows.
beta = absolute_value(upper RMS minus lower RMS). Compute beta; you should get 0.84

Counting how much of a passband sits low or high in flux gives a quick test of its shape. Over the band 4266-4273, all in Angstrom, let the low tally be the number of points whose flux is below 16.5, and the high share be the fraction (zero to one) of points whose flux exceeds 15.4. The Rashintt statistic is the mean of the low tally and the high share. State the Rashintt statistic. 2.8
